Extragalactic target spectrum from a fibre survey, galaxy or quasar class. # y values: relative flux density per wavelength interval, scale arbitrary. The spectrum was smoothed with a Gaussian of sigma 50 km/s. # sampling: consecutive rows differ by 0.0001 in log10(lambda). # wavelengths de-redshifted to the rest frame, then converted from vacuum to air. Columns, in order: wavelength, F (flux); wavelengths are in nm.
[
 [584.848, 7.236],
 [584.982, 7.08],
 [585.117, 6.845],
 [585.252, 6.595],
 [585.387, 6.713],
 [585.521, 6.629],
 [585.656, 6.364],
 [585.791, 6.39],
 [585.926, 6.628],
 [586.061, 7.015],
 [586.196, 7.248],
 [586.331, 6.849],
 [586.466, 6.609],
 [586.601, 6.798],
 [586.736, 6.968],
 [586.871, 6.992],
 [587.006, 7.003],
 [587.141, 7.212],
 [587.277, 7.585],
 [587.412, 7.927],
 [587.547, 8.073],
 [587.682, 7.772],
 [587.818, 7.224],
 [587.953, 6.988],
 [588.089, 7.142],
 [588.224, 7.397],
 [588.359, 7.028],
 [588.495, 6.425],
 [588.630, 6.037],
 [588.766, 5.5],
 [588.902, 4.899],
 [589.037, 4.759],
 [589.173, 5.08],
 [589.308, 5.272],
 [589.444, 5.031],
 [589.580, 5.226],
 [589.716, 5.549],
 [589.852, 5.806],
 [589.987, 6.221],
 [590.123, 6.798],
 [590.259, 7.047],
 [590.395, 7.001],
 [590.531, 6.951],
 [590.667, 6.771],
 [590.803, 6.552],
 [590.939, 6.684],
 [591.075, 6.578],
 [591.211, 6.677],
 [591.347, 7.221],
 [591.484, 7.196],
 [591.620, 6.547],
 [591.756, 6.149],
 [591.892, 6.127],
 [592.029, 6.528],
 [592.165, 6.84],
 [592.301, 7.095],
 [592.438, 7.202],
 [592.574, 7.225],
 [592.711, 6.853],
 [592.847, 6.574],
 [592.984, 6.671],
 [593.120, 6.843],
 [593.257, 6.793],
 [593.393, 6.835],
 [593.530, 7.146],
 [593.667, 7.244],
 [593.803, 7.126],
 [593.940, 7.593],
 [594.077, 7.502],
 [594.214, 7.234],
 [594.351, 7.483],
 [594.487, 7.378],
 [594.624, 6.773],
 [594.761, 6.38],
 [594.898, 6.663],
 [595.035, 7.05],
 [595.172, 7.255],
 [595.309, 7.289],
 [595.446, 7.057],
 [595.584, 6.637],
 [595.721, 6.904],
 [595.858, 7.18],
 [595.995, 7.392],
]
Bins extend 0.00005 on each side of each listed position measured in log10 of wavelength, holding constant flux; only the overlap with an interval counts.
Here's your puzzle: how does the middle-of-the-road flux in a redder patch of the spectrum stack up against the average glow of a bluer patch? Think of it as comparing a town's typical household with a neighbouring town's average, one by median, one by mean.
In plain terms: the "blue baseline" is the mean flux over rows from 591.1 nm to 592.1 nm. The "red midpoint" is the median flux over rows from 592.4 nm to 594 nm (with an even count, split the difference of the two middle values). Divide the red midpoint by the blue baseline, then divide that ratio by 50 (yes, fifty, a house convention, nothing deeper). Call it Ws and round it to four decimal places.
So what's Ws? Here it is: 0.0211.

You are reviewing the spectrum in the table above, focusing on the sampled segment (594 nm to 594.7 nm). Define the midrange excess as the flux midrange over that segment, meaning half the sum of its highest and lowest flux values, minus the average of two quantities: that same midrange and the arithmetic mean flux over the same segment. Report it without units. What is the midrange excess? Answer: -0.07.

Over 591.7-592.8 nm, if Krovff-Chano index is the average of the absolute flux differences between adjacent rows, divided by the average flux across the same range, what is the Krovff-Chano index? 0.032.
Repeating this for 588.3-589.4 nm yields 0.071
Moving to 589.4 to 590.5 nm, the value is 0.048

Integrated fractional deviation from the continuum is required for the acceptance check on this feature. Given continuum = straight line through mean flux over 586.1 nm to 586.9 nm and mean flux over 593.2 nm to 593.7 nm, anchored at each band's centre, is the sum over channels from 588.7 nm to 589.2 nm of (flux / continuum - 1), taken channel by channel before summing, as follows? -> -1.1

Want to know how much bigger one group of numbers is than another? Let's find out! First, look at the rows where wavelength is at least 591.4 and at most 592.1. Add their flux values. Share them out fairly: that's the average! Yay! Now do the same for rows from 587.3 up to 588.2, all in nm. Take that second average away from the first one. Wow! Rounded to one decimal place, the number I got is -1.0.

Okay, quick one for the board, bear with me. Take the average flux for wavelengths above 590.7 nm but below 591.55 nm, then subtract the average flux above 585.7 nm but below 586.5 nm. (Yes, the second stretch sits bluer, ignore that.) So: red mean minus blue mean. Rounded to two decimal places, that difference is 0.03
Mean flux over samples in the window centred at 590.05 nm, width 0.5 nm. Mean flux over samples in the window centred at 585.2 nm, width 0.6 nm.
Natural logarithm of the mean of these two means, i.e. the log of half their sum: 1.89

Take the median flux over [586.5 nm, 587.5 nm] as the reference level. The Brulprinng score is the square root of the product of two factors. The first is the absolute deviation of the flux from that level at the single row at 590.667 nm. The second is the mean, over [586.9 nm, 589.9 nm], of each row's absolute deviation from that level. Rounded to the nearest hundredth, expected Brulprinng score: 0.48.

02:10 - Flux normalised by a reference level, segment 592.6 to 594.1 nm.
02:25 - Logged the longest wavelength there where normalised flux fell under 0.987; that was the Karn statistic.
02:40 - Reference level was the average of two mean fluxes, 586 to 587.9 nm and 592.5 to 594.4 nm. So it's 593.393 nm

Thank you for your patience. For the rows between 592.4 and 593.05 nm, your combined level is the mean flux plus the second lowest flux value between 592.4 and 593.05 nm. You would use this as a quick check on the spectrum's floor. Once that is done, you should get 13.6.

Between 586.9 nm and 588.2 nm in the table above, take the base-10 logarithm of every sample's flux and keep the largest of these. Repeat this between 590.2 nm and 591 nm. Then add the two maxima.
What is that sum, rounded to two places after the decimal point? 1.76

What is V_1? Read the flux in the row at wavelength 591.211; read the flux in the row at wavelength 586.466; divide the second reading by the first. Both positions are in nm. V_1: 1.0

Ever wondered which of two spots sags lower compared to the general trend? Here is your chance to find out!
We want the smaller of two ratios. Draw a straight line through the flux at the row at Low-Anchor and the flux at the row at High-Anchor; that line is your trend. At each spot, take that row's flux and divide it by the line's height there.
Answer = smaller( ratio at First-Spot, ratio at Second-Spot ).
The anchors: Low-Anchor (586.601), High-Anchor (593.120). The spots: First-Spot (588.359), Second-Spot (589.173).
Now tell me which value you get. 0.75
